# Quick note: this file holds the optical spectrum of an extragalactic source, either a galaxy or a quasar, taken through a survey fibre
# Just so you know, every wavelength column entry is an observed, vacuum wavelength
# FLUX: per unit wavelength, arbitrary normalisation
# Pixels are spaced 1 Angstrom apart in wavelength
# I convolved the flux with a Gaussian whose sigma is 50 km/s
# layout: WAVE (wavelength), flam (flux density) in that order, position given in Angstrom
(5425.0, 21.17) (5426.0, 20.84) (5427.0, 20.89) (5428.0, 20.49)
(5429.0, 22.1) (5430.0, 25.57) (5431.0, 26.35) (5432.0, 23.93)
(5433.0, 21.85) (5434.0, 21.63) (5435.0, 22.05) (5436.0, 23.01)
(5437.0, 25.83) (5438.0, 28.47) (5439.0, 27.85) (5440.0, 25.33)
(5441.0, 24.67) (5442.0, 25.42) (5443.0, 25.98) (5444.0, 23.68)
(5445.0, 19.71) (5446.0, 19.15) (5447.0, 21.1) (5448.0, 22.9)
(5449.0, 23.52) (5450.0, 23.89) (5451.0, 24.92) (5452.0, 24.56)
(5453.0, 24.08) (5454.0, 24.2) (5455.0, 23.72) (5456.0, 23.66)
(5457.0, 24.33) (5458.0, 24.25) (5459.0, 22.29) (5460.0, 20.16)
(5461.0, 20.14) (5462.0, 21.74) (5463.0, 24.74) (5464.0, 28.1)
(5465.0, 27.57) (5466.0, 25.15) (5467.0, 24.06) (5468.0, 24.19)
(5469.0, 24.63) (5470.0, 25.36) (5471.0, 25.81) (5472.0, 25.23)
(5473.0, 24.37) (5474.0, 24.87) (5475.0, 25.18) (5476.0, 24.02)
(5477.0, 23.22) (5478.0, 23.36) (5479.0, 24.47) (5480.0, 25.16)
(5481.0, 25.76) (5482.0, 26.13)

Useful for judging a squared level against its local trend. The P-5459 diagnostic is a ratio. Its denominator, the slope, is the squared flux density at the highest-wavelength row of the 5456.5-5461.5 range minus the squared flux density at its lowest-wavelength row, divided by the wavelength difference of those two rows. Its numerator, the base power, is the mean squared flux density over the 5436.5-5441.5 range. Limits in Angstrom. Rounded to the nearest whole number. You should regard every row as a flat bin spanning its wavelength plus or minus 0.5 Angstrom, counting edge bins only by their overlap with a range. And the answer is -15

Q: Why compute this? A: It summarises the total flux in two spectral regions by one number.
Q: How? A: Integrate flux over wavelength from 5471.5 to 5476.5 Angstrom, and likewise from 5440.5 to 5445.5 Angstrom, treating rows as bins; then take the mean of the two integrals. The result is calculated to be 122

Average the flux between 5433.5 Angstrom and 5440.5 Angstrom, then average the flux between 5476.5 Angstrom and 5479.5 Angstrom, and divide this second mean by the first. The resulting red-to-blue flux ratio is 0.95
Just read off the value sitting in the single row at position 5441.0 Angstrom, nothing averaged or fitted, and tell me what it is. 24.67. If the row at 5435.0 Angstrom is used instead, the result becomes 22.05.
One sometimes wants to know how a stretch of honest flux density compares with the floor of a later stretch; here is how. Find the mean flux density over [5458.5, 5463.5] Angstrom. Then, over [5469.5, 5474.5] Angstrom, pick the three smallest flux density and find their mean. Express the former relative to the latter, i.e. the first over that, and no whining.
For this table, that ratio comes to 0.88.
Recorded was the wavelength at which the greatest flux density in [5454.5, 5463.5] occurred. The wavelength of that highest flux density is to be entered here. 5463.0 Angstrom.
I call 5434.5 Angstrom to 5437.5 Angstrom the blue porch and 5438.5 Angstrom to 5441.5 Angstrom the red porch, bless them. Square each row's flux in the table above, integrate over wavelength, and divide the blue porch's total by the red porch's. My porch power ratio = 0.83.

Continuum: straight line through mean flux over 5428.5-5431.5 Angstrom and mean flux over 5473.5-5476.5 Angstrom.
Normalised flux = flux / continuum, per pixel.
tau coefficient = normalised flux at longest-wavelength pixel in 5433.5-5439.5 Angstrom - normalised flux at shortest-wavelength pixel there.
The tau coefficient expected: 0.25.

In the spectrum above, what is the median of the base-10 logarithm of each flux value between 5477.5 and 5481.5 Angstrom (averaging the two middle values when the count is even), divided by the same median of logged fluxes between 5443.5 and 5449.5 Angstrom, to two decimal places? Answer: 1.04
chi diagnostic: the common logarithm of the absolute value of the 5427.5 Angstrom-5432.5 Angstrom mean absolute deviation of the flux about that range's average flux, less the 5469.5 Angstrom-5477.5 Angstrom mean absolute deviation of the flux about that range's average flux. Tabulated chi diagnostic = 0.1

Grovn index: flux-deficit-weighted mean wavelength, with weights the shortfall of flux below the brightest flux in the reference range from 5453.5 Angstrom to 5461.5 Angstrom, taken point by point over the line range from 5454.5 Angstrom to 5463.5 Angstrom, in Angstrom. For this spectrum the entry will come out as 5460.0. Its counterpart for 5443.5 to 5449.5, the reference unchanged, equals 5446.2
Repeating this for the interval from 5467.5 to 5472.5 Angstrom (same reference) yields 5470.9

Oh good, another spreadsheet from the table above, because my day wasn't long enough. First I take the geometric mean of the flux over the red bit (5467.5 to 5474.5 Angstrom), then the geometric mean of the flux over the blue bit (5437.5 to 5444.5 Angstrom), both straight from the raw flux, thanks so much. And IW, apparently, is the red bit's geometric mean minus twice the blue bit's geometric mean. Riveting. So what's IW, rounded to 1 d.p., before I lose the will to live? -26.8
